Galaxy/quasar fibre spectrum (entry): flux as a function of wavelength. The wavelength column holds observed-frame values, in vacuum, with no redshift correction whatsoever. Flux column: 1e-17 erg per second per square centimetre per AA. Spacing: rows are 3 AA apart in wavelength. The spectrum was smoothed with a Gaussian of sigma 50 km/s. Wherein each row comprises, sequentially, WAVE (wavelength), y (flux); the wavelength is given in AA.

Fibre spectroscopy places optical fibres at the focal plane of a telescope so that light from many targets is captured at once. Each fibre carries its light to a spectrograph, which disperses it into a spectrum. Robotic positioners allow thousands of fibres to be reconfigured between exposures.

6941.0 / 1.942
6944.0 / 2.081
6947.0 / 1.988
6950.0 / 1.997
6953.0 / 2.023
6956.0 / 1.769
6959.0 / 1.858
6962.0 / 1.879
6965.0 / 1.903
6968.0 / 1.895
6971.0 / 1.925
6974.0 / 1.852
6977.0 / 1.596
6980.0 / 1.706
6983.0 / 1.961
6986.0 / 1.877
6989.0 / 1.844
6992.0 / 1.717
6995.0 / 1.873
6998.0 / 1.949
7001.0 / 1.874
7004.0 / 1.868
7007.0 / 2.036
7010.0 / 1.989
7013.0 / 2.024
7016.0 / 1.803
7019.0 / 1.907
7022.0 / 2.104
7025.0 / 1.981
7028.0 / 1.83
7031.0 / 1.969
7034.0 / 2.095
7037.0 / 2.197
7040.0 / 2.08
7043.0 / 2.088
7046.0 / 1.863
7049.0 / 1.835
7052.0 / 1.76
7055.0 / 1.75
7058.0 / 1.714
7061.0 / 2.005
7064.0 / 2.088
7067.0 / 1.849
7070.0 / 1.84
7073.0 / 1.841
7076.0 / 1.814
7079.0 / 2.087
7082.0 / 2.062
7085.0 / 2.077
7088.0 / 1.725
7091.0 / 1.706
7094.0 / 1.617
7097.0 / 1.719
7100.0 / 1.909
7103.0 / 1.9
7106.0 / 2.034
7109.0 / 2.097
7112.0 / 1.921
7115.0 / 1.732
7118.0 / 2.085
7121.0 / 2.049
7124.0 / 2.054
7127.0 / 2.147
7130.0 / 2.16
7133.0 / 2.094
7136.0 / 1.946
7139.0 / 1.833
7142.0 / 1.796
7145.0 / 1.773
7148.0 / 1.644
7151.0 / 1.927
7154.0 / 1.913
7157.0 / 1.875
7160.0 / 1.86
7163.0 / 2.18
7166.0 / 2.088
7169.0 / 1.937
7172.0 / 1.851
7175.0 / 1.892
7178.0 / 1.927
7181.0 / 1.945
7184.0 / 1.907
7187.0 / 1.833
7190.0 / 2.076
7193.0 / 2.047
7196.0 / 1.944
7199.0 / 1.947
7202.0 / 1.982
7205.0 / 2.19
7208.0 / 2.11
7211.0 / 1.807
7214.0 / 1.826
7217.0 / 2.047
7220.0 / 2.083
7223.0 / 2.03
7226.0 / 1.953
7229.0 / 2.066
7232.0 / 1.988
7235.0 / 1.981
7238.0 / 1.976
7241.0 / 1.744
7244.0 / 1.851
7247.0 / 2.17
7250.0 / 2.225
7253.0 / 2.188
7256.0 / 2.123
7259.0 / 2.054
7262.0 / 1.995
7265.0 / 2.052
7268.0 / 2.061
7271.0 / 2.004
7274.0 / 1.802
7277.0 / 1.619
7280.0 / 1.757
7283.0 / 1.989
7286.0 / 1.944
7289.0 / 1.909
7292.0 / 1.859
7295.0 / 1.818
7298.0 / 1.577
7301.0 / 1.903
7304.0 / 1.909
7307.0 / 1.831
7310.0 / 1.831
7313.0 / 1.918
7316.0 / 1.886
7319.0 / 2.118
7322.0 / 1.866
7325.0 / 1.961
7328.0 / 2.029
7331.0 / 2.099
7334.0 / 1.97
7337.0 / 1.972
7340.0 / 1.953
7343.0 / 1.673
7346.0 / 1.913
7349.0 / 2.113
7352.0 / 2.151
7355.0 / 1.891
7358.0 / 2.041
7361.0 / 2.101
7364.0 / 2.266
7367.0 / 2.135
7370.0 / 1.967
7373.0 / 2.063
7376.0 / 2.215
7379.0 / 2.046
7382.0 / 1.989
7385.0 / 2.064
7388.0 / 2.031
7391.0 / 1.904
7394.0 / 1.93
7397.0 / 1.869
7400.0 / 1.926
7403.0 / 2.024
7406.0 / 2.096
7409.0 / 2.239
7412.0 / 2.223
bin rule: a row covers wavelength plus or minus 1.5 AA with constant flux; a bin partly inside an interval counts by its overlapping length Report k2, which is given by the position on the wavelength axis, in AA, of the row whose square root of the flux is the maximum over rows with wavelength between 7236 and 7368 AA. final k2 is 7364.0 AA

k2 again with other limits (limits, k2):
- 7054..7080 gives 7064.0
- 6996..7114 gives 7037.0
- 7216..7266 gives 7250.0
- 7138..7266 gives 7250.0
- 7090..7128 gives 7127.0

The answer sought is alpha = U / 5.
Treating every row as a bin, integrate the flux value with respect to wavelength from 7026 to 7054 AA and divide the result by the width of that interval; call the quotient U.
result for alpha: 0.393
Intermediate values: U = 1.96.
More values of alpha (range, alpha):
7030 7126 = 0.385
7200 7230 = 0.401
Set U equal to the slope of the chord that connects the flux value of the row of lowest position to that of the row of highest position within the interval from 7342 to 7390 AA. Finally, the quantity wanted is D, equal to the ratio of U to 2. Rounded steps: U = 0.0080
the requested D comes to 0.0040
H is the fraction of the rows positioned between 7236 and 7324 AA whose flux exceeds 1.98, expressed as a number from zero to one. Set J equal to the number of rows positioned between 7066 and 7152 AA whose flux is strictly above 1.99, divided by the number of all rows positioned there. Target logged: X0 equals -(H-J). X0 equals 0.00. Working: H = 0.38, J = 0.379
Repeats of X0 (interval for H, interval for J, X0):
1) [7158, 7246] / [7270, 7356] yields -0.24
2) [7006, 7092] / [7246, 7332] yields -0.07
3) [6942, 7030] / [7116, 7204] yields 0.03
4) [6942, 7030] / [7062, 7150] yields 0.10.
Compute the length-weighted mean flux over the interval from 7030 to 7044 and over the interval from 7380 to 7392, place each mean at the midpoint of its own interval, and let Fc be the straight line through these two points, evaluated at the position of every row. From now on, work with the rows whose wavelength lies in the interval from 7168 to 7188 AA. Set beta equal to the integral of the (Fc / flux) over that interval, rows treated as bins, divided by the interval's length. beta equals 1.08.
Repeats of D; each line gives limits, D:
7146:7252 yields 0.0028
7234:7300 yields -0.0032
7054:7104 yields 0.0016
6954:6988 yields 0.0018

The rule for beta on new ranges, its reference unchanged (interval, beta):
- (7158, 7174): 1.05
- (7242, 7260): 0.98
